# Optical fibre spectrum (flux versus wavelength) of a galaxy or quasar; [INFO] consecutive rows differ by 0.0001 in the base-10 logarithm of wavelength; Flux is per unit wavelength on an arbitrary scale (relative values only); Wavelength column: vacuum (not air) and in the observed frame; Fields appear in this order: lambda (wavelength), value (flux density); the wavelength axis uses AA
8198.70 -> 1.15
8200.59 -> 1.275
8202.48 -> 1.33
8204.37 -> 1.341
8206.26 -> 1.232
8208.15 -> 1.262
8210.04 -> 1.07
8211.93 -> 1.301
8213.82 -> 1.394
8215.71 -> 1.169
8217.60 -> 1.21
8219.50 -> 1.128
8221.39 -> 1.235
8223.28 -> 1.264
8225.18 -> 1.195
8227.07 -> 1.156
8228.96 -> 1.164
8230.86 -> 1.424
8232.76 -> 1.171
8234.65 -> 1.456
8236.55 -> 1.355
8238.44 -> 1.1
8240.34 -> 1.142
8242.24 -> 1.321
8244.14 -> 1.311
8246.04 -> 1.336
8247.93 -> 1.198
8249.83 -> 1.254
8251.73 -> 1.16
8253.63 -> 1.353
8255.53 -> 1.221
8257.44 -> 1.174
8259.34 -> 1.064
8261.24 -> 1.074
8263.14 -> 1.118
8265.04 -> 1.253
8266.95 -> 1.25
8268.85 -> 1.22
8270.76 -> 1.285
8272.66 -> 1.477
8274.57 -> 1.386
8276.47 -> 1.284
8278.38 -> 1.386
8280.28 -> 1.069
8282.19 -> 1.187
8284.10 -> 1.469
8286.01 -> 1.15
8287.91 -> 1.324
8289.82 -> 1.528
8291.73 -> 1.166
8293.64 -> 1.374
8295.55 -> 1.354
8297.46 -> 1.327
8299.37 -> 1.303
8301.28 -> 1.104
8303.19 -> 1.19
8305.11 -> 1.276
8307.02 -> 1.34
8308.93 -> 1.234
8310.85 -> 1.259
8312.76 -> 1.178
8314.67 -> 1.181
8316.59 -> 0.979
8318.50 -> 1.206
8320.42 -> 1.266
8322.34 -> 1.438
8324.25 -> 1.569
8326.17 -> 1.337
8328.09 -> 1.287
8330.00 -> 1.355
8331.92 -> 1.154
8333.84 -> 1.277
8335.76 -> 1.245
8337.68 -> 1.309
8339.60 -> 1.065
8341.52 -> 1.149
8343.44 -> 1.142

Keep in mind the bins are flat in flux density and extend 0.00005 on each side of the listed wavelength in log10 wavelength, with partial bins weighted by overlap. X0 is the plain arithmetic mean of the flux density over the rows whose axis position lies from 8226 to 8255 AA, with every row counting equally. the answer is 1.26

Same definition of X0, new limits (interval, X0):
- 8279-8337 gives 1.27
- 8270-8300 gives 1.32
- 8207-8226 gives 1.22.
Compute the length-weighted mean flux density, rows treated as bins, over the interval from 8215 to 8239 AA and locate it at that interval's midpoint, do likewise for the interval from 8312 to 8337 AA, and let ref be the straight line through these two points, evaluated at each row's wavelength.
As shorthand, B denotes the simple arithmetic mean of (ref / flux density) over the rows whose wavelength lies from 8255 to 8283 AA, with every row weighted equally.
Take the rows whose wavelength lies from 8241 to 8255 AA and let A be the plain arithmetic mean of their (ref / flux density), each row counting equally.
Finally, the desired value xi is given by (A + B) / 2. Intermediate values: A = 0.98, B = 1.03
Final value 1.00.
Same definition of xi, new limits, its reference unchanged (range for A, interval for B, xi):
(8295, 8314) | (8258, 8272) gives 1.04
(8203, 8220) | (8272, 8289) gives 0.99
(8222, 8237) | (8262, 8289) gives 0.98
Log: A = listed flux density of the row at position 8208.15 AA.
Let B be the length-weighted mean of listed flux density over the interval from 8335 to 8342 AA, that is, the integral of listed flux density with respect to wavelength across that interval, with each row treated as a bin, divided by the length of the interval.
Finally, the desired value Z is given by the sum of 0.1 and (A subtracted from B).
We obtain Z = 0.03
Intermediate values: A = 1.262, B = 1.19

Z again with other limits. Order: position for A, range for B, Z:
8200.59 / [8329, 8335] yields 0.09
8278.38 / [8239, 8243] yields -0.07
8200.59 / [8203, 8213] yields 0.07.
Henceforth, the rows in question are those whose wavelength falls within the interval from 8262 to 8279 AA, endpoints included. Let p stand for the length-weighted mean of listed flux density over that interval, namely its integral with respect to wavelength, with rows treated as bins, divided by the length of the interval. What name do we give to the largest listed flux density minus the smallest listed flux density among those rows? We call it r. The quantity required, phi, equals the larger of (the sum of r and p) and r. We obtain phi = 1.65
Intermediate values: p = 1.29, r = 0.359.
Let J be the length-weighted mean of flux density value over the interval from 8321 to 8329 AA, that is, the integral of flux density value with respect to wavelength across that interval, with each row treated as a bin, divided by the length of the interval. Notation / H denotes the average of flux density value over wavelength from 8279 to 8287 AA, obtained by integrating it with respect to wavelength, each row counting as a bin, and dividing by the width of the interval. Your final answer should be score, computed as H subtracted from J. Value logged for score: 0.174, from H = 1.23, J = 1.40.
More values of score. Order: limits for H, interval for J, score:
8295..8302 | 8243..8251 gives 0.000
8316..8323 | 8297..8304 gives 0.000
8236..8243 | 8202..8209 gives 0.069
